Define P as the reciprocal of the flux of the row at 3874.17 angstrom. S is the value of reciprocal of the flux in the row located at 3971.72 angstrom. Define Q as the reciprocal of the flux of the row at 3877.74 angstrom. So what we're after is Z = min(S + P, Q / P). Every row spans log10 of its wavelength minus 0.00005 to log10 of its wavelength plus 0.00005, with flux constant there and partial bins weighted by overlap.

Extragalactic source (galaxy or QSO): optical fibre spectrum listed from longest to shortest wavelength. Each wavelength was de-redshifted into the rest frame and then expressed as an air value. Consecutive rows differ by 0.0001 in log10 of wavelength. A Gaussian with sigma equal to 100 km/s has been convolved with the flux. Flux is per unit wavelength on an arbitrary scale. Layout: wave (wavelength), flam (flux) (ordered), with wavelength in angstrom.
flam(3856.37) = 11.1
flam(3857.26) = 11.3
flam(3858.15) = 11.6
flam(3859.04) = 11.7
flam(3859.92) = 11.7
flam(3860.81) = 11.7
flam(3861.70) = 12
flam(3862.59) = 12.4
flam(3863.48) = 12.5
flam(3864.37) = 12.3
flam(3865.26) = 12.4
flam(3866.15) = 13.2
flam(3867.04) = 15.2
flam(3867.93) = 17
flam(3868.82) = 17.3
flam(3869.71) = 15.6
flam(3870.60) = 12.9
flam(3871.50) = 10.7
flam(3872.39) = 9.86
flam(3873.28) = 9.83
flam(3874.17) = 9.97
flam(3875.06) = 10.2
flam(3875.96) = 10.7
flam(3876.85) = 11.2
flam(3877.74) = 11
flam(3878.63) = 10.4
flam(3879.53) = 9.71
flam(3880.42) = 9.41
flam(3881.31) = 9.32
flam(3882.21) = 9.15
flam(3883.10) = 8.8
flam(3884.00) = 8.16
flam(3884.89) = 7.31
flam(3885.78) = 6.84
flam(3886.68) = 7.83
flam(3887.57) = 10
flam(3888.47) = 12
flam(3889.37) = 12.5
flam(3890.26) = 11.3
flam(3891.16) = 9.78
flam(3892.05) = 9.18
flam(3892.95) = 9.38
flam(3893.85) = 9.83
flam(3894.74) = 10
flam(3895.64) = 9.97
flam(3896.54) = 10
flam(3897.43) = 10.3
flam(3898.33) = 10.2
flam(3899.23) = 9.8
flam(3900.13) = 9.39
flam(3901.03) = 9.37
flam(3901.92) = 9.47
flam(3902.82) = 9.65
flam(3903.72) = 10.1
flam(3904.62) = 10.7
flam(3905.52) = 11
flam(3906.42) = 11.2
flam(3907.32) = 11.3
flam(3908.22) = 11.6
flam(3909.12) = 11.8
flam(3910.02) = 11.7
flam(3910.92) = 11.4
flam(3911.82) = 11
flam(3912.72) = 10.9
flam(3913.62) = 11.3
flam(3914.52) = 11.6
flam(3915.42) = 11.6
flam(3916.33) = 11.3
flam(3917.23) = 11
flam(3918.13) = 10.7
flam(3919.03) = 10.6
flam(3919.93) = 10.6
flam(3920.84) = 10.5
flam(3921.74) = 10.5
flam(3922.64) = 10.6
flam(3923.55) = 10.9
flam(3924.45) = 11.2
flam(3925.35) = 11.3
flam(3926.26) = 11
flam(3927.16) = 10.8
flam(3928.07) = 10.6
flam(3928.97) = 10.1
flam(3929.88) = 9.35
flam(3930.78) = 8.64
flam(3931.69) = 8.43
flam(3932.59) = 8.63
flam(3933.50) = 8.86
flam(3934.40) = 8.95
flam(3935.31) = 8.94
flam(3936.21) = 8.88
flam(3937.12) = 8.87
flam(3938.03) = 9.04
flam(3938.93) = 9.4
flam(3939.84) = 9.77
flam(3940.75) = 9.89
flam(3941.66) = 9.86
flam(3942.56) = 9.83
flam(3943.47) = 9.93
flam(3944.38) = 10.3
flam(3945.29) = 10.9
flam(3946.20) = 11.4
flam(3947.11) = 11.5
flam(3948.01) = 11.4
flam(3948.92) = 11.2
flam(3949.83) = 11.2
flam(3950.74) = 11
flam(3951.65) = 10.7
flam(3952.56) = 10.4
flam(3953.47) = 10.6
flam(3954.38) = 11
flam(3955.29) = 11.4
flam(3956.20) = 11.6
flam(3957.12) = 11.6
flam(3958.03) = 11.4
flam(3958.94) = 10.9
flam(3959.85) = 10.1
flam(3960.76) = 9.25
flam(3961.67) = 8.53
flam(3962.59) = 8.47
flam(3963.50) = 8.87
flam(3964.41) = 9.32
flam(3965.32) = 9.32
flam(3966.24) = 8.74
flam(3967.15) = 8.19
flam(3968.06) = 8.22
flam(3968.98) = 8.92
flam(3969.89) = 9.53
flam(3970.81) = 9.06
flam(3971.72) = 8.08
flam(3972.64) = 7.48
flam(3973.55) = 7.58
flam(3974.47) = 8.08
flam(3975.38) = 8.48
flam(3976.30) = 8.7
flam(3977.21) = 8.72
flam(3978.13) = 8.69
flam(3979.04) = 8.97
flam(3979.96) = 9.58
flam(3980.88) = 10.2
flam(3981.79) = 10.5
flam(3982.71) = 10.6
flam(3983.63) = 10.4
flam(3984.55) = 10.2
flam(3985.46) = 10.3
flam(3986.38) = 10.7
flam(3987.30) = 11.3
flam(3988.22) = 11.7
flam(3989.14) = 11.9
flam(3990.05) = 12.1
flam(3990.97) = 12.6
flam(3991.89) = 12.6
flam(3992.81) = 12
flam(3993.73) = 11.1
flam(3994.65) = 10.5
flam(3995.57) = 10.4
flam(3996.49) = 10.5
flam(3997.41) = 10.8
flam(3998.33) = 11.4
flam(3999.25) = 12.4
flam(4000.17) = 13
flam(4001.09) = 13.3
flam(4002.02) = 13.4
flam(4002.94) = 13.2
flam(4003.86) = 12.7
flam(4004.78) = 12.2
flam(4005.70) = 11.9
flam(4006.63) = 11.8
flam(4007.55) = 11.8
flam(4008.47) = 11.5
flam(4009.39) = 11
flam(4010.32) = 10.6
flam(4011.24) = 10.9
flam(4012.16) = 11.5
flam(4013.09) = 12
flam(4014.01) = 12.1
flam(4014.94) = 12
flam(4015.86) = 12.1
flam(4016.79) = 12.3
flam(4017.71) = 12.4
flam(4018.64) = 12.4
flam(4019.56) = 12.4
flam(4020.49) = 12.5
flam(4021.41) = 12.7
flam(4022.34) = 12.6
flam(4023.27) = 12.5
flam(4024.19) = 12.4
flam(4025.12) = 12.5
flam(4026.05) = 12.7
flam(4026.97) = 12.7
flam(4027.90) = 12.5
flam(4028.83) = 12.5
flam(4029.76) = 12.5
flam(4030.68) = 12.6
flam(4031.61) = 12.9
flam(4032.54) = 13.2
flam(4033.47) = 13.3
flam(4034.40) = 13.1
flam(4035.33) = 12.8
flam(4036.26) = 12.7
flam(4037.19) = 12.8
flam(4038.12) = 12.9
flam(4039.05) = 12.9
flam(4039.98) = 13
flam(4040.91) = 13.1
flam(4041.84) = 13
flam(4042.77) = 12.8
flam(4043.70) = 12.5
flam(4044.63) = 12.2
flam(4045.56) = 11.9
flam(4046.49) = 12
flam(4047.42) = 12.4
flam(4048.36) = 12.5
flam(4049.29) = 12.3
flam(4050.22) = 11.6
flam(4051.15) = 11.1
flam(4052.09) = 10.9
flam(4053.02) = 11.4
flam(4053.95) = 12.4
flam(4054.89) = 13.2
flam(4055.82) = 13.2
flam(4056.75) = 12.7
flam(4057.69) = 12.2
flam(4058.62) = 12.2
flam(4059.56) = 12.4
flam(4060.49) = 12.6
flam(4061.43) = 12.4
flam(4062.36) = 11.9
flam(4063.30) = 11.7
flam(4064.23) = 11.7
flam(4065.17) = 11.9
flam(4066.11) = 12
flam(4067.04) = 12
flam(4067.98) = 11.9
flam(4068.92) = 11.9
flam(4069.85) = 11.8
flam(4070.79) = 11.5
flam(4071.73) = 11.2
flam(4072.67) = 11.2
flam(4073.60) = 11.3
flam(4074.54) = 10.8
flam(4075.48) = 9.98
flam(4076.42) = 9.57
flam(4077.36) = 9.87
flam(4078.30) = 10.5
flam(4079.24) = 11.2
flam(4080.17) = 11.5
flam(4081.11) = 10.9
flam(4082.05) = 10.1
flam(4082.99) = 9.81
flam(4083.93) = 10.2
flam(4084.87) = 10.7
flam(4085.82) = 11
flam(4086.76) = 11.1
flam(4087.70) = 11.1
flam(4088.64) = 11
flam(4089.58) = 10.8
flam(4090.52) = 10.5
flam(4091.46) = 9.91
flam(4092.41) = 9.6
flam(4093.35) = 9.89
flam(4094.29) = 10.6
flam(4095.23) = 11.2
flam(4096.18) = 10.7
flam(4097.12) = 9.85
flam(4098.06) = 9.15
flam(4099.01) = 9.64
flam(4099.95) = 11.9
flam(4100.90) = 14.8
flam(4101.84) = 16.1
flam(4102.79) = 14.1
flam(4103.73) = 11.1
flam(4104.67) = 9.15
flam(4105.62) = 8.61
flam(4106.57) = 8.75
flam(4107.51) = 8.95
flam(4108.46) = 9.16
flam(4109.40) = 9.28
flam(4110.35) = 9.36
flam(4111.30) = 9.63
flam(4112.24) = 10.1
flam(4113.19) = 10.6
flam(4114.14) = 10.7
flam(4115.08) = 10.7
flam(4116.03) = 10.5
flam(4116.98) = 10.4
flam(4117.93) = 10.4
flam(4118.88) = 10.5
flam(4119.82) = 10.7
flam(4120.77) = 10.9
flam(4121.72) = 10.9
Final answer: 0.224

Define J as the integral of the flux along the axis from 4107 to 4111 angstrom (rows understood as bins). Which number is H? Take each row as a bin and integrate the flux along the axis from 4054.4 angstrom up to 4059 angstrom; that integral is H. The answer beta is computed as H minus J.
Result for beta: 22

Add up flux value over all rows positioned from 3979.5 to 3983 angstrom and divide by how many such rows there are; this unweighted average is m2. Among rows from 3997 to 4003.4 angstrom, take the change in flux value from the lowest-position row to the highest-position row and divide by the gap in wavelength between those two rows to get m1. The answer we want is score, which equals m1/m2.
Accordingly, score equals 0.04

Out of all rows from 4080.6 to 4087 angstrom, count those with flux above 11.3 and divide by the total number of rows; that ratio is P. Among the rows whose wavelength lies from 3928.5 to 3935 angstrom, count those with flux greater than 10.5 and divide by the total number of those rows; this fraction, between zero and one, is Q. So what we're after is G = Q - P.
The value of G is 0.0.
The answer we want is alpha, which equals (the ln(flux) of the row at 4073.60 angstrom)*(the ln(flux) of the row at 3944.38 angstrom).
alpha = 5.7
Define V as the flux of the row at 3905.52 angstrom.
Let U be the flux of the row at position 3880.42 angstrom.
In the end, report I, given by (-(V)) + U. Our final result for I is -1.6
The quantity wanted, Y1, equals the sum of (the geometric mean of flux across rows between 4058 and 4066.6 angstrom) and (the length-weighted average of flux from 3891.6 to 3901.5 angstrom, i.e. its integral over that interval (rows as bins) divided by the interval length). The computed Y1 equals 21.9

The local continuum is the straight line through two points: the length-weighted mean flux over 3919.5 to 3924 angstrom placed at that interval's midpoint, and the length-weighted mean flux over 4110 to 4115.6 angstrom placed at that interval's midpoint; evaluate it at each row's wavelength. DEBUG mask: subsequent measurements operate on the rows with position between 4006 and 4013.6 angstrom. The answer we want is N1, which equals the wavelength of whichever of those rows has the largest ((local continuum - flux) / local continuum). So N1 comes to 4010.32 angstrom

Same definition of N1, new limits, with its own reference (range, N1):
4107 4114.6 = 4107.51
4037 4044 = 4043.70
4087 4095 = 4092.41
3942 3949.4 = 3942.56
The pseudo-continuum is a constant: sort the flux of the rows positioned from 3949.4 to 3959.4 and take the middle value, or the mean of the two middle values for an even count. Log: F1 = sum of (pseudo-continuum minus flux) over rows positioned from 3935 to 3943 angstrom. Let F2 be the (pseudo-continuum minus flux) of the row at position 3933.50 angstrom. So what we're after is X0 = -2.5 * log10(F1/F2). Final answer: -2.1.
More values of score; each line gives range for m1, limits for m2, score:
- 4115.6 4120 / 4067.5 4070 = 0.00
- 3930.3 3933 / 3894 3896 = 0.00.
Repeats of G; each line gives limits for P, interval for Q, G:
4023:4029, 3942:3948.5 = -0.4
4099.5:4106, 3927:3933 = -0.3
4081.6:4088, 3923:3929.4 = 0.9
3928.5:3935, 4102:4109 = 0.3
